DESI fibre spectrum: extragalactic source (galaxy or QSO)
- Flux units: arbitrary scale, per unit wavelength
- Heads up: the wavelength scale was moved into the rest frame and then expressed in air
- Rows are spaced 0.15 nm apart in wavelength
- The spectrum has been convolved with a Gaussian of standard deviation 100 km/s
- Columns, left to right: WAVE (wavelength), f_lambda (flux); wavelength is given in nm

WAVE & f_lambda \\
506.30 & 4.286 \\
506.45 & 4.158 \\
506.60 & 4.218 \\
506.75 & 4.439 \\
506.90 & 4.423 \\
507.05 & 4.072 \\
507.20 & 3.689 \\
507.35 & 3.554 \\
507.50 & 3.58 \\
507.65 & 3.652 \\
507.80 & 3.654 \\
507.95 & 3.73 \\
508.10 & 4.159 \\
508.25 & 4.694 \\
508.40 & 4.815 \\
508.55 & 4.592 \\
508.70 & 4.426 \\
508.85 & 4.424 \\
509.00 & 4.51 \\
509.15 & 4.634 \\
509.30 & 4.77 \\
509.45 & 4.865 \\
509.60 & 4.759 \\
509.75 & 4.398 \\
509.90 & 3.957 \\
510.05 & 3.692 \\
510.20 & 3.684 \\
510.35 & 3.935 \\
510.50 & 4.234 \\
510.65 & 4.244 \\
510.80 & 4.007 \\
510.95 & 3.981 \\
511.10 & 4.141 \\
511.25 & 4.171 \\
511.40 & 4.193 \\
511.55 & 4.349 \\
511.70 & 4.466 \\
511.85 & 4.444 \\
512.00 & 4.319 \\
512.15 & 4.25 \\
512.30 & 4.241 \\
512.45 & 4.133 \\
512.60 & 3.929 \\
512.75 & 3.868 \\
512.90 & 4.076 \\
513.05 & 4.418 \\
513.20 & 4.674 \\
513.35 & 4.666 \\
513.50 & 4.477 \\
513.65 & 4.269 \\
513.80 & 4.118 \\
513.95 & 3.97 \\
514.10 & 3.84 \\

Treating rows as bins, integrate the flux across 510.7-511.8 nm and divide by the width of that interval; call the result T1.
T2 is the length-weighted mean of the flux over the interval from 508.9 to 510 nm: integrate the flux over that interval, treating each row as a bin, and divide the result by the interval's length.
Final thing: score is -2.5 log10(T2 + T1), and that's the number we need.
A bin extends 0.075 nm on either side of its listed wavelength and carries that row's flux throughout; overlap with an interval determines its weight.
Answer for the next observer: -2.35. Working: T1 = 4.19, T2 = 4.5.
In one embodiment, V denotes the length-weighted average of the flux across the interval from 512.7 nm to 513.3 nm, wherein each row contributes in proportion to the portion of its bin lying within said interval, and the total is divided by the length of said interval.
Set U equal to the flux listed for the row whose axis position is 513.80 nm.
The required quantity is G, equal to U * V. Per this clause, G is 17.7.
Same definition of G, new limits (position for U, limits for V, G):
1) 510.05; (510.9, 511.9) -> 15.7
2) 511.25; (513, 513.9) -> 18.5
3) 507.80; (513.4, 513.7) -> 16.1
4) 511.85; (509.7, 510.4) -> 17.4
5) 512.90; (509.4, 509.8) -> 19.1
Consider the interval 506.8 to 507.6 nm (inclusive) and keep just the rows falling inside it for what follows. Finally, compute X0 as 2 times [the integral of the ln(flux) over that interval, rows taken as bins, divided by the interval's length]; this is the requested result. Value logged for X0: 2.70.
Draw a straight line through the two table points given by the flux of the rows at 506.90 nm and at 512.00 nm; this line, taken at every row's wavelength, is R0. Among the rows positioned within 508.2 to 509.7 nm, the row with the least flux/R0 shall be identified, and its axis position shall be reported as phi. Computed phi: 508.70 nm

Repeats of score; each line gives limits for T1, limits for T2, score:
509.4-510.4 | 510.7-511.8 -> -2.31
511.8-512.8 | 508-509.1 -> -2.35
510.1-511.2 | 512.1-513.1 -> -2.28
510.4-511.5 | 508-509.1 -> -2.34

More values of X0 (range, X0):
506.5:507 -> 2.93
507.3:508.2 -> 2.64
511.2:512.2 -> 2.93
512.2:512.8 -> 2.80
